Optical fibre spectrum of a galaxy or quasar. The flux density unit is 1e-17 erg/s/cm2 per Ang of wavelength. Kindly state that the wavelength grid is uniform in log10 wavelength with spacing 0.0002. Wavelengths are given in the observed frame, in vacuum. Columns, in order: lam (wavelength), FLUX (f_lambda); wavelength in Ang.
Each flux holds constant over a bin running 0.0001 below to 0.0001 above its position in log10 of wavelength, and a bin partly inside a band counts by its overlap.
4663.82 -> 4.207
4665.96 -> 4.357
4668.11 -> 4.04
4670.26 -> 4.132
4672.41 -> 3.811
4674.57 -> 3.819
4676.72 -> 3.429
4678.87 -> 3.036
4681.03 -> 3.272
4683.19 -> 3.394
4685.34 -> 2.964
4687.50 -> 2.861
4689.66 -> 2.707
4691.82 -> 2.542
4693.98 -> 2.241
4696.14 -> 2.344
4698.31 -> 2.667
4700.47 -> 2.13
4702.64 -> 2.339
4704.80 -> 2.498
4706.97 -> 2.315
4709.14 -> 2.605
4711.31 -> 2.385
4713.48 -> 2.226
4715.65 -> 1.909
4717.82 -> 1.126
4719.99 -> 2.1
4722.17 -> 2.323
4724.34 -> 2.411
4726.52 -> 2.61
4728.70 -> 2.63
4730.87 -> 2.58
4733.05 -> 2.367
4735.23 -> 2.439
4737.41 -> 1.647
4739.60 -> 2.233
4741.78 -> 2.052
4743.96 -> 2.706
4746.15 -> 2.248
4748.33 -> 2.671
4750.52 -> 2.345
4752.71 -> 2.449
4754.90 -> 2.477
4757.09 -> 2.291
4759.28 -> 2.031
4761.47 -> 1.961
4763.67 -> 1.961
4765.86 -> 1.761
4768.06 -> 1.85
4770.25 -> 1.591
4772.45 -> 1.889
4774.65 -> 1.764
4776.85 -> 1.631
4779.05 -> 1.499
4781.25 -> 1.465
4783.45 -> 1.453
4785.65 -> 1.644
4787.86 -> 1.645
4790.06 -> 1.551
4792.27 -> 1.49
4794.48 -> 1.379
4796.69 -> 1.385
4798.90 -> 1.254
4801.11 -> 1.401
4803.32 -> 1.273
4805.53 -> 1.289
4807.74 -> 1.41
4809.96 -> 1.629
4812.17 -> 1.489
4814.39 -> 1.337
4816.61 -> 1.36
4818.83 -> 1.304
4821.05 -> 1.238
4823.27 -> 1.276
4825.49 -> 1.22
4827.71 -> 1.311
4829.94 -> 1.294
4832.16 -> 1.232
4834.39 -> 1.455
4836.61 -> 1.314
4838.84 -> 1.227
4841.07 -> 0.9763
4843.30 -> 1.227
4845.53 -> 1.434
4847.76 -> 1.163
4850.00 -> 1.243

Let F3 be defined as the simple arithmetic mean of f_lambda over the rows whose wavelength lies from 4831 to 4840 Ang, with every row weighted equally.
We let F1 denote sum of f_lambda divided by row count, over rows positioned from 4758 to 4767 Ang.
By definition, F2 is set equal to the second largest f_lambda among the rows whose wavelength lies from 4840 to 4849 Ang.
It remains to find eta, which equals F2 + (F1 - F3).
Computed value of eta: 1.8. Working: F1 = 1.93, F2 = 1.227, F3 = 1.31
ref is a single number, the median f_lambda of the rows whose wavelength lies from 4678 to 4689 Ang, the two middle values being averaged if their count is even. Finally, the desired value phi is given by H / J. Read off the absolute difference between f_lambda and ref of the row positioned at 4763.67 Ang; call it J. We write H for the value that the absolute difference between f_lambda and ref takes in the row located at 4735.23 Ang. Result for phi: 0.6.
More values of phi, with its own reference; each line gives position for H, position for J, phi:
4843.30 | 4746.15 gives 2.3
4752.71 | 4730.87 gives 1.3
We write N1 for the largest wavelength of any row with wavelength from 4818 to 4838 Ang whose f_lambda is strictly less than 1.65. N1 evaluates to 4836.61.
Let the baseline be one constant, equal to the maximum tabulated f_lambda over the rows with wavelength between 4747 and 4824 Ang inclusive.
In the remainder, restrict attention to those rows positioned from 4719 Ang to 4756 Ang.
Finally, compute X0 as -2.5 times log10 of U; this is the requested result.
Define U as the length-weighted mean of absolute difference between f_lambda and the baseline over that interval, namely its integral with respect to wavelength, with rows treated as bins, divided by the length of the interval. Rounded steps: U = 0.30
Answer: 1.3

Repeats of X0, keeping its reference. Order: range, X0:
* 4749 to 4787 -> 0.3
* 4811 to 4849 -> -0.4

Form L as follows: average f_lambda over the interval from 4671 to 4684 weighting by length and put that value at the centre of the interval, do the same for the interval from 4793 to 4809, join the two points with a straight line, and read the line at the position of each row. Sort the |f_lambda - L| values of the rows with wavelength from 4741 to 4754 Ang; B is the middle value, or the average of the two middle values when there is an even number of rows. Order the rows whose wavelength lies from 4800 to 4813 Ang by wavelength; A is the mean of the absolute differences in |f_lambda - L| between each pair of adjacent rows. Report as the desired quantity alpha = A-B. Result -0.18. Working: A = 0.11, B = 0.29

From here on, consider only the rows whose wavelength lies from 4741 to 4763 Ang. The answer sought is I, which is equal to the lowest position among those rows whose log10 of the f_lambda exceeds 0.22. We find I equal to 4741.78 Ang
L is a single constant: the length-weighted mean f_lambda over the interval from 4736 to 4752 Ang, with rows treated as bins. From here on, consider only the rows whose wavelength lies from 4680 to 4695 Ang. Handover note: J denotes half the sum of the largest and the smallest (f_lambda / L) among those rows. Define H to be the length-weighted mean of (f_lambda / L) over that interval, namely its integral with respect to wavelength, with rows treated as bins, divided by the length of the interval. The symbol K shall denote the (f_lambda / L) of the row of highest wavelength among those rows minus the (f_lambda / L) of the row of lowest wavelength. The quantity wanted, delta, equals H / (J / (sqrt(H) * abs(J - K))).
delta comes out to 1.92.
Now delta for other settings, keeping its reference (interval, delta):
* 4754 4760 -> 1.19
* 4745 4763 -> 1.14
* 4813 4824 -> 0.46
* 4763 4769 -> 0.77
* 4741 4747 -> 0.96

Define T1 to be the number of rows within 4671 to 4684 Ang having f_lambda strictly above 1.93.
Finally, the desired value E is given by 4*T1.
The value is 24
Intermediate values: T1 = 6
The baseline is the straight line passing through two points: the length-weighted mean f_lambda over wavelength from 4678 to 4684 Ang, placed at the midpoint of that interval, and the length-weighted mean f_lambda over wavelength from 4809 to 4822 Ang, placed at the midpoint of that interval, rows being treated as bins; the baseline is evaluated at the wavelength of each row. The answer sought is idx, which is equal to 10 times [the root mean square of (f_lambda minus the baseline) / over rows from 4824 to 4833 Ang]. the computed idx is 0.8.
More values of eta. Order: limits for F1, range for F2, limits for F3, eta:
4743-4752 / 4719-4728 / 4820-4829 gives 3.6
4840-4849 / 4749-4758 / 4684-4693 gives 0.9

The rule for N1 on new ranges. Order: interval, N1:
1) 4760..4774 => 4770.25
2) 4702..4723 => 4717.82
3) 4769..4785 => 4783.45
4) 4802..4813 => 4812.17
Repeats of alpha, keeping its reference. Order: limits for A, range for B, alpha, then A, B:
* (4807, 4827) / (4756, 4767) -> 0.02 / 0.08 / 0.07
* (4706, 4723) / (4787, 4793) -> 0.40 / 0.42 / 0.01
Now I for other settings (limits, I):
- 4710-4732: 4711.31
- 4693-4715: 4693.98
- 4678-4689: 4678.87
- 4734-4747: 4735.23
